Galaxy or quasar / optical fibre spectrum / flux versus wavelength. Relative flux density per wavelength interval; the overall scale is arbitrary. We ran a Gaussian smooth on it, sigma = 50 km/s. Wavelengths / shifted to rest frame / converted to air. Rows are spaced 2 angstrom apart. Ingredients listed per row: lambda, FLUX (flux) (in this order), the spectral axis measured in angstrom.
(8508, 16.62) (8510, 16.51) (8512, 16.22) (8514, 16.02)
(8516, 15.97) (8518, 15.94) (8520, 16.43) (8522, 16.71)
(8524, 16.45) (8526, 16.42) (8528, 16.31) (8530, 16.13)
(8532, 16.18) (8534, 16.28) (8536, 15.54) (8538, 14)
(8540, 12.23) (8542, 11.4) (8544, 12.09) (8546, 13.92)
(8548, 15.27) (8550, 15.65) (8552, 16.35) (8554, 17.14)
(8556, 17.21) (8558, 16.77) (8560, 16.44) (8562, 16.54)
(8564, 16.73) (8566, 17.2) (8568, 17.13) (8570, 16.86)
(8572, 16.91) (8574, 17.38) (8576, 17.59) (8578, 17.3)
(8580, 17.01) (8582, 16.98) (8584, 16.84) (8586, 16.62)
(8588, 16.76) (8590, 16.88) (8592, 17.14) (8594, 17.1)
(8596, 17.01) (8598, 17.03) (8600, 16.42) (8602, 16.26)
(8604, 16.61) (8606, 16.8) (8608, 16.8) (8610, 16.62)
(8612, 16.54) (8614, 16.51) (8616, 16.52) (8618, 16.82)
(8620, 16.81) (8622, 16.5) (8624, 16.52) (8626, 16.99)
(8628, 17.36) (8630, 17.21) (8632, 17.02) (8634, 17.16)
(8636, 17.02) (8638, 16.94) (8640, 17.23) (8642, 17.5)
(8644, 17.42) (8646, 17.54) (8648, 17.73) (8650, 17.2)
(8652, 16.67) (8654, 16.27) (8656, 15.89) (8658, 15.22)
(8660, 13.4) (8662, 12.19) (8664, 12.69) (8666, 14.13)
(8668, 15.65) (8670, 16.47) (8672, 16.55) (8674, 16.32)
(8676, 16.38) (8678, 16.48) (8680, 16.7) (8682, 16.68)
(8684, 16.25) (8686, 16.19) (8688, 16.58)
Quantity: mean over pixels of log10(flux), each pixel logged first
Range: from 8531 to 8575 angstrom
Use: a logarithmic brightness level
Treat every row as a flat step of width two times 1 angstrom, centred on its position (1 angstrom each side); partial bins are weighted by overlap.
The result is 1.193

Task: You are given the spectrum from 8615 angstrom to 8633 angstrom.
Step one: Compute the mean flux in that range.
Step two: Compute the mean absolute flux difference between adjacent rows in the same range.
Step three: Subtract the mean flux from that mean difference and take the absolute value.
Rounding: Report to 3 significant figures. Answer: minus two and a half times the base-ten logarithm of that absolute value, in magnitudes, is -3.05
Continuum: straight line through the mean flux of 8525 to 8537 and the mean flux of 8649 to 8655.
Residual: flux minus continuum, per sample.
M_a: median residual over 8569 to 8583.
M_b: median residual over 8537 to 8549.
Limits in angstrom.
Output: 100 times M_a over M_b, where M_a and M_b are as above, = -20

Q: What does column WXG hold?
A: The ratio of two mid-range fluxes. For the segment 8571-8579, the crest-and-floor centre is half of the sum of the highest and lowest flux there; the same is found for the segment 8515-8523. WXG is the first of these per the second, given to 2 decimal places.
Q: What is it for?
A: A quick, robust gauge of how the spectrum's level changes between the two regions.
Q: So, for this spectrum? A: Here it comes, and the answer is 1.06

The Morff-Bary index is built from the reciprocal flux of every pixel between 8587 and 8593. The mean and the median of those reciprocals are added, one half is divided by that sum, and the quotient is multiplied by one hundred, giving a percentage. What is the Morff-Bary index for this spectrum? 423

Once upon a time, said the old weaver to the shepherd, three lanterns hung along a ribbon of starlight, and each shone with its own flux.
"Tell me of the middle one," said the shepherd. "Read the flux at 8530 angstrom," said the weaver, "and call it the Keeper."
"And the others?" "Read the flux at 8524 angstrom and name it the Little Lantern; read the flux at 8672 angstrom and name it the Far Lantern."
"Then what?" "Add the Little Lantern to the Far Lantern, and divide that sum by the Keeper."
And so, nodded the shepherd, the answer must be 2.05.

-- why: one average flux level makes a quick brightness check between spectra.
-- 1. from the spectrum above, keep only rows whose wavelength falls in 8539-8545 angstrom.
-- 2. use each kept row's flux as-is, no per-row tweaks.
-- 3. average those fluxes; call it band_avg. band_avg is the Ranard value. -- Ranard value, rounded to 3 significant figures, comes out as 11.9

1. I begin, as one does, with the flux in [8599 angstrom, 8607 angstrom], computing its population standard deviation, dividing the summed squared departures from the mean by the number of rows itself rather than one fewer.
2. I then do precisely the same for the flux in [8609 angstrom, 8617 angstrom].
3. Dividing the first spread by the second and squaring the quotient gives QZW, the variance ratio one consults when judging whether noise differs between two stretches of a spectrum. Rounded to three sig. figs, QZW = 21.9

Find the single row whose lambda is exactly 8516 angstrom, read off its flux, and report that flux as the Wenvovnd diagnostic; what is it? 15.97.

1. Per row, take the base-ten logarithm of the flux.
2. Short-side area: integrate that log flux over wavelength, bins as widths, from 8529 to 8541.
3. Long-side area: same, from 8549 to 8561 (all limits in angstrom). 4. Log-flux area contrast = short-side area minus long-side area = -0.5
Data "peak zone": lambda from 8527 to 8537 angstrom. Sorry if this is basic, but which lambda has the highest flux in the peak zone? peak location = 8528 angstrom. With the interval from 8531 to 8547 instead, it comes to 8534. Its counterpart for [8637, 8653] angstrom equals 8648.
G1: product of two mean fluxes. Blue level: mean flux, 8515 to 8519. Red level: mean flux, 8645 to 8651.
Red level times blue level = 279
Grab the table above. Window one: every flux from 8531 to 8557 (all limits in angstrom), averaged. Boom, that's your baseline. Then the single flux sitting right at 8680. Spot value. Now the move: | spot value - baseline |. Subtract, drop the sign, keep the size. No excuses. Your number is 1.8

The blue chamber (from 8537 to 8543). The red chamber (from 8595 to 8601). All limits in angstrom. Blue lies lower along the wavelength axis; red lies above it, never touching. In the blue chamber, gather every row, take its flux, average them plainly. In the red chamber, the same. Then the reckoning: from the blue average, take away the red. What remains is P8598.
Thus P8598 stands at -4.3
